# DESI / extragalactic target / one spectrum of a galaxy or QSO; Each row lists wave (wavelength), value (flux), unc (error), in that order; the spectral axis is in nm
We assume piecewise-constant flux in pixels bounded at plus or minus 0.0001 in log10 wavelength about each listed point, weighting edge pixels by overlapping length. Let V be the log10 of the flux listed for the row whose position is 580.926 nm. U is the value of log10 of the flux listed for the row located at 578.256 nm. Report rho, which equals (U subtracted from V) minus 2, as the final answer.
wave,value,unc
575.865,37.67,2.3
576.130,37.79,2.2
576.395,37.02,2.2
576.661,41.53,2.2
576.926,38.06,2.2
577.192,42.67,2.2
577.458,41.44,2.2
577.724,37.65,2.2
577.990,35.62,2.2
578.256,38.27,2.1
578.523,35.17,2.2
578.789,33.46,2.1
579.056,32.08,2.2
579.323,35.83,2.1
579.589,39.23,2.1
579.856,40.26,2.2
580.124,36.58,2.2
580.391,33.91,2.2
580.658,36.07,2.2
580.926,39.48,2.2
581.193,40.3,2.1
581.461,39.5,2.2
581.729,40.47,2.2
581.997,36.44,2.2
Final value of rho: -1.99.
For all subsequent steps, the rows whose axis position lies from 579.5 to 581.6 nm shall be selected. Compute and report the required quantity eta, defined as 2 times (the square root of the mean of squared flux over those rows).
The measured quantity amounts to 76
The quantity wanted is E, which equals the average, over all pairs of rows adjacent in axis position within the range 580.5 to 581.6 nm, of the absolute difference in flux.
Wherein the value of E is 1.7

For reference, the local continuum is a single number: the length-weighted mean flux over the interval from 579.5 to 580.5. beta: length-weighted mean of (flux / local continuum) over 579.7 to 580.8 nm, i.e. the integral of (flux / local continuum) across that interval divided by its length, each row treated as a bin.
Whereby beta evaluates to 0.98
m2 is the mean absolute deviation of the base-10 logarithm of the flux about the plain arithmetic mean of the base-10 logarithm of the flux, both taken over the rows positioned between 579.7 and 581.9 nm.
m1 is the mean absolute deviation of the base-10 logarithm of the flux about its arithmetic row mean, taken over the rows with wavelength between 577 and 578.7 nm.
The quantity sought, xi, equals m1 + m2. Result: 0.0508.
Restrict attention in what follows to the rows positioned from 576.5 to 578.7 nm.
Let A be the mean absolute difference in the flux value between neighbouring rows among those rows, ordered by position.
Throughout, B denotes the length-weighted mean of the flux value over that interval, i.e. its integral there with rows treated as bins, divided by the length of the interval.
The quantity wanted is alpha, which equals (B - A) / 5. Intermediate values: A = 3.0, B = 38.7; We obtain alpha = 7.1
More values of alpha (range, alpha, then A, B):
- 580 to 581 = 6.7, 2.7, 36.3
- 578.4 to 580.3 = 6.7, 2.5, 36.0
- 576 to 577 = 7.1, 2.9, 38.7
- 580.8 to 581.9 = 7.8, 0.9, 39.8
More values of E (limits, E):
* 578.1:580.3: 2.6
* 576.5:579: 2.8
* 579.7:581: 3.0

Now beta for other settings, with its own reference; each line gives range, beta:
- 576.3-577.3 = 1.06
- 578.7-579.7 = 0.94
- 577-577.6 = 1.11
